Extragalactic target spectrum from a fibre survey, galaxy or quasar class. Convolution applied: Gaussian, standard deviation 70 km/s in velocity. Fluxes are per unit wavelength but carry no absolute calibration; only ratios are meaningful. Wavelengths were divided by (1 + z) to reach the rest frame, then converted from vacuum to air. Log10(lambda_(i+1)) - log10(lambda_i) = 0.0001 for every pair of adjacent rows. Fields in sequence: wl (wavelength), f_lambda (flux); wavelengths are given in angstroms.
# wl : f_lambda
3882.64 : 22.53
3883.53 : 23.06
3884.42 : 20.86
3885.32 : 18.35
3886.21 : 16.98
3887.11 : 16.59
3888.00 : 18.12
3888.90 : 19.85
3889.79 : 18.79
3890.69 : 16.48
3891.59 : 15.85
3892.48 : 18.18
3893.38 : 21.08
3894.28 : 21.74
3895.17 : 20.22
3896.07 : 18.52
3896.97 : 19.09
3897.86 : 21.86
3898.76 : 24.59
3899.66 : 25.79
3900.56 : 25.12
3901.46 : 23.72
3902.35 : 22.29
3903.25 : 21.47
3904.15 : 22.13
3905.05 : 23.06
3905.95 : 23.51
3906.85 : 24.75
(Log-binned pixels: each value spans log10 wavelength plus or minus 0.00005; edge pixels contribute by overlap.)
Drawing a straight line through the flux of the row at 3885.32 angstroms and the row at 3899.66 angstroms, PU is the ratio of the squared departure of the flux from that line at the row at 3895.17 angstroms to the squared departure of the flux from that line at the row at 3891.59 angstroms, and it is 0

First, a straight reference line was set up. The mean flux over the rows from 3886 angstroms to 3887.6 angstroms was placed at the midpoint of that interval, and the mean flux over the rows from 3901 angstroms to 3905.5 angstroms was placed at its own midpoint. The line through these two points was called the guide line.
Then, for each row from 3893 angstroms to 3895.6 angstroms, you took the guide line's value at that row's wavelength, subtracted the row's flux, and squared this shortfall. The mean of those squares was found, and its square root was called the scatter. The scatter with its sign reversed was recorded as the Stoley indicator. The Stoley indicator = -1.8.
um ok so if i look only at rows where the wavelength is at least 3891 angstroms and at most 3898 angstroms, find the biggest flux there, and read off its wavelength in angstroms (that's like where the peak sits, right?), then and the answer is 3897.86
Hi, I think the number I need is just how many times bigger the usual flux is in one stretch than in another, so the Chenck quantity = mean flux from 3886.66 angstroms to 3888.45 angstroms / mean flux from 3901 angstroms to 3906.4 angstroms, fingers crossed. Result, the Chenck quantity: 0.76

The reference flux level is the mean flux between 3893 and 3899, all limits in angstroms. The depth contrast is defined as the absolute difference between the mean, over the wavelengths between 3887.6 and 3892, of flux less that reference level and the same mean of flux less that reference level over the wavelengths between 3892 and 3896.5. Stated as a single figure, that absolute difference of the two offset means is 2.1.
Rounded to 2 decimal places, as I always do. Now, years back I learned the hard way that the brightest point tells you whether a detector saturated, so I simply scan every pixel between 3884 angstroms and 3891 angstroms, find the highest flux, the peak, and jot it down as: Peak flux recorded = 20.86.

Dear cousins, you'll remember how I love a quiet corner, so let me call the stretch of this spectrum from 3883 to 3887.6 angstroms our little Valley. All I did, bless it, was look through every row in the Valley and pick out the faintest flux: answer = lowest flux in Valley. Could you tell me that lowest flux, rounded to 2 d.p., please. 16.59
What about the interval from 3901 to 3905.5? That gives 21.47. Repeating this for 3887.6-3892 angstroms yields 15.85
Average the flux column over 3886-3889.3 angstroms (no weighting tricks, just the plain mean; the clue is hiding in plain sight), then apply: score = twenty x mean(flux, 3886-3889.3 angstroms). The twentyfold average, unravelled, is 358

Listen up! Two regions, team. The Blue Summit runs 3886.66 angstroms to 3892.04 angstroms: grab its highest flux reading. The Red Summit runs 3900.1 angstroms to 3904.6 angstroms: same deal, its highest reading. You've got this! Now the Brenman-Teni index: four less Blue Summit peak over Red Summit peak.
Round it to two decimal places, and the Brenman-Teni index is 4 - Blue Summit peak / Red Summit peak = 3.21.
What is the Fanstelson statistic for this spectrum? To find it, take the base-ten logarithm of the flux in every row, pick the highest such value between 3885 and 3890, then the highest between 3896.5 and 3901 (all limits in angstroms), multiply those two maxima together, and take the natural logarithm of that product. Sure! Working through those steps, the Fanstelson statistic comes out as 0.605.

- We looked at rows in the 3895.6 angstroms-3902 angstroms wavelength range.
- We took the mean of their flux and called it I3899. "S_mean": 22.7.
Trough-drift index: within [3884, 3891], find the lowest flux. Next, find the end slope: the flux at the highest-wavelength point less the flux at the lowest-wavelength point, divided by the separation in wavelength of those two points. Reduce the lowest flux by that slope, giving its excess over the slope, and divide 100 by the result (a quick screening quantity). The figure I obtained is 5.8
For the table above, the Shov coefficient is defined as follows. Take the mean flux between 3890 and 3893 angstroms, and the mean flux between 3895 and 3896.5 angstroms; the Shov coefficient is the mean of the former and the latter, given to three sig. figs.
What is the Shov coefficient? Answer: 18.1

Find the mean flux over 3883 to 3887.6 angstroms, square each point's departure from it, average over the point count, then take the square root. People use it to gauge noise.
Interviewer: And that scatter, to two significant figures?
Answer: 2.5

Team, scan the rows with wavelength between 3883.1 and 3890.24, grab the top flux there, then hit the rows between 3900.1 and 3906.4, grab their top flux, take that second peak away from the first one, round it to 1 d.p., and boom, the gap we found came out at -2.1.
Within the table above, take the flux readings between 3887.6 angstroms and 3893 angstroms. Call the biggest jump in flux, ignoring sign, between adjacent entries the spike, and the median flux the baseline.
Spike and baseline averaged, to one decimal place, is 10.2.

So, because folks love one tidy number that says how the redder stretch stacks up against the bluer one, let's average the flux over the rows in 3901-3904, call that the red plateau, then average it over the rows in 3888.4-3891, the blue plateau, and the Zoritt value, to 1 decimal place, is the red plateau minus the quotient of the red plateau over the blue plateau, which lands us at 21.3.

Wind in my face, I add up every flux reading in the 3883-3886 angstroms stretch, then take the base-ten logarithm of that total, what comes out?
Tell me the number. 1.8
